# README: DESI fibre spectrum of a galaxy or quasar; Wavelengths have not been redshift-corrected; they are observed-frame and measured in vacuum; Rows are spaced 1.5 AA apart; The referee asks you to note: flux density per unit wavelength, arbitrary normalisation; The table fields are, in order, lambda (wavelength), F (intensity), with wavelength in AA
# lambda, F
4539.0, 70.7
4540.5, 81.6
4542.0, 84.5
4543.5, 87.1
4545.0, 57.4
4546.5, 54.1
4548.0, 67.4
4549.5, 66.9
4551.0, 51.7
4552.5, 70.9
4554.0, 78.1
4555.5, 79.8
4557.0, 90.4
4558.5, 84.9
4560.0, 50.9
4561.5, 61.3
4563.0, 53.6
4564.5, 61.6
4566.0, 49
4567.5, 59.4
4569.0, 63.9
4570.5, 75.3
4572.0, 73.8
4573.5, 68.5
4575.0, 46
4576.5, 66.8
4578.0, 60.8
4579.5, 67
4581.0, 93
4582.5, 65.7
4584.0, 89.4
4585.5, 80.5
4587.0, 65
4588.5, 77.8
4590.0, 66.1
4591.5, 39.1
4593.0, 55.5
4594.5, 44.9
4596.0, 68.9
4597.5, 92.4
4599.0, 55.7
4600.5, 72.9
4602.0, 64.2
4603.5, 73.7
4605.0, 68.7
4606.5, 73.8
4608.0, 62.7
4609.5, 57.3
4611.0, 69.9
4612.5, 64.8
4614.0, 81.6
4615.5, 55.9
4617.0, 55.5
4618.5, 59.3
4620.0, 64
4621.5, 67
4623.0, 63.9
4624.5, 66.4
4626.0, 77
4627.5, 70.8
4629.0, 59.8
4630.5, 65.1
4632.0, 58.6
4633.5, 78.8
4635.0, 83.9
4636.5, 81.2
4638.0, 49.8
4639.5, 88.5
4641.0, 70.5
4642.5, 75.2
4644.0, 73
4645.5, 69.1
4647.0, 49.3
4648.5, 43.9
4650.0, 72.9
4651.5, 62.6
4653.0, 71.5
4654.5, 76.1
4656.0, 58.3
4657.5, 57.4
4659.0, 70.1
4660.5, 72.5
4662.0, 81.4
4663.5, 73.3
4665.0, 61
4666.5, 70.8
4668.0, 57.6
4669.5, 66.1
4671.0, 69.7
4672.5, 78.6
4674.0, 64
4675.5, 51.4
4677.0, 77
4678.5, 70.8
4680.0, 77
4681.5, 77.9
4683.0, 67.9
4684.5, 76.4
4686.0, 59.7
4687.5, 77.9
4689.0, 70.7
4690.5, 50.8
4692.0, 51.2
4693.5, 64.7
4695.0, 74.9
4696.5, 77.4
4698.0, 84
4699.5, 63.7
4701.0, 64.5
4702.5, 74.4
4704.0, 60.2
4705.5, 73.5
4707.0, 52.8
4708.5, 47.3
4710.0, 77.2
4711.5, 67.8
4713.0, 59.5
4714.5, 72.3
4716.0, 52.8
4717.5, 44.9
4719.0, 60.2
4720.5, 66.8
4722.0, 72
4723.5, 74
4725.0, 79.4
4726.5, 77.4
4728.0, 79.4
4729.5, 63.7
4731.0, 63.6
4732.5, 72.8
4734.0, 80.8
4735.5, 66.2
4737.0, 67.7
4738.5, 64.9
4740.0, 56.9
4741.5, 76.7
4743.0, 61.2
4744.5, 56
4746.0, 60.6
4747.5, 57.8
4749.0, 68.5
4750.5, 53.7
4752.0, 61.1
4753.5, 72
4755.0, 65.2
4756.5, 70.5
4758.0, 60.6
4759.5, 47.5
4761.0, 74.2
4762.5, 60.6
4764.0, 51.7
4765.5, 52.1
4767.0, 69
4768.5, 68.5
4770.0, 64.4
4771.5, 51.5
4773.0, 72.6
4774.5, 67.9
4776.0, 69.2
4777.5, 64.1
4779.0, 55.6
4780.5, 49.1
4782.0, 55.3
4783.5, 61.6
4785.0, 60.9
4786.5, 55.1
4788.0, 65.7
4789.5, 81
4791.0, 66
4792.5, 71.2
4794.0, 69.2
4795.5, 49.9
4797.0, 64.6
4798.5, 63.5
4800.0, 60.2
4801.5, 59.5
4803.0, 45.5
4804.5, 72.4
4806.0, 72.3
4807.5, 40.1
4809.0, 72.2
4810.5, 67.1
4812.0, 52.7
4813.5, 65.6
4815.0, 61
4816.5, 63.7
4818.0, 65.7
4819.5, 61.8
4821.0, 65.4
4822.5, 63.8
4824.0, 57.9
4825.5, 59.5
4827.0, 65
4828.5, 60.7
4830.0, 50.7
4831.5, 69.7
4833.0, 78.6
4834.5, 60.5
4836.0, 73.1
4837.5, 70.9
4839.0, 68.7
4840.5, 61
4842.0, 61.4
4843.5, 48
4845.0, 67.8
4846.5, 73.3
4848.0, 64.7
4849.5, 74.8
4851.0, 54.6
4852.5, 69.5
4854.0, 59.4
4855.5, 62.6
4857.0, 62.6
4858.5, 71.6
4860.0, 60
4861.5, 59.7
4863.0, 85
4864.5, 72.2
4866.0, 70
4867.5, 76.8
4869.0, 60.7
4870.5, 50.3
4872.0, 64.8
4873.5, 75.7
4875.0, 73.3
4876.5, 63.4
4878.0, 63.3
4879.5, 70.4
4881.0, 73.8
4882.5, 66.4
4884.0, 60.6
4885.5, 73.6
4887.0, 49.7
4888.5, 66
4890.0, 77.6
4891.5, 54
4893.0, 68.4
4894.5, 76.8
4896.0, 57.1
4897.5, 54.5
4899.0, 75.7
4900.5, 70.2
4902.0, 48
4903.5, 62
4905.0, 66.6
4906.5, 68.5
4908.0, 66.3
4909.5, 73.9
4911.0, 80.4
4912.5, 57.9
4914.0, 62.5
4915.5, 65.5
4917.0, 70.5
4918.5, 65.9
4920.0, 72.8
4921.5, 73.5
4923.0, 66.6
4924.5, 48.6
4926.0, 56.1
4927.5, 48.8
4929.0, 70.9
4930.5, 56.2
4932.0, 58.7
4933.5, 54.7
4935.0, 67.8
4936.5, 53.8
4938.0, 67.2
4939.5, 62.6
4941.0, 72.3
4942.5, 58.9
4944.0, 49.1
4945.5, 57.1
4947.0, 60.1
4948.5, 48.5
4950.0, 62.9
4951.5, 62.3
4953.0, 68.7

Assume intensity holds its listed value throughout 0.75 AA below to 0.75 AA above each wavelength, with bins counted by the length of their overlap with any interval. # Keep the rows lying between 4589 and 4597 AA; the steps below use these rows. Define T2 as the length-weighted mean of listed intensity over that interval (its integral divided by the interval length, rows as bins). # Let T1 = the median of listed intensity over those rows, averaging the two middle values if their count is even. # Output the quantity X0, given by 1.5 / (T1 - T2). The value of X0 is -1.2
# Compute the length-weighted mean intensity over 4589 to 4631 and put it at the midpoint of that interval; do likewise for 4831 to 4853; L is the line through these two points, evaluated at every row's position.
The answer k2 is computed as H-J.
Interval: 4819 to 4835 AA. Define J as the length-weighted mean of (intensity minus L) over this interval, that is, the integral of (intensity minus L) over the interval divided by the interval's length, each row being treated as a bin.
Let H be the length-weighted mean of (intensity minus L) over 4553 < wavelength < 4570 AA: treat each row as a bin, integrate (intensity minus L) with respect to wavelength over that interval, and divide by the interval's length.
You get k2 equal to 5.3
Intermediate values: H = 2.1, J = -3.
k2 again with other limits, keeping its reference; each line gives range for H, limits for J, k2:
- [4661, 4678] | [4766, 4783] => 6.7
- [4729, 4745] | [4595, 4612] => -2.9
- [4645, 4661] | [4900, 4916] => -0.2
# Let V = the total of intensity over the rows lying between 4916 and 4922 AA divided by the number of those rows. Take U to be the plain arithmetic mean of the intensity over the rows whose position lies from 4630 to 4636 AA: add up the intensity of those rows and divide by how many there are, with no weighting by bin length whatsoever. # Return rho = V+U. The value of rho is 142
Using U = 72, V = 71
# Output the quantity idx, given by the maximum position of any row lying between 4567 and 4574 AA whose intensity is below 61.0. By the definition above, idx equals 4567.5 AA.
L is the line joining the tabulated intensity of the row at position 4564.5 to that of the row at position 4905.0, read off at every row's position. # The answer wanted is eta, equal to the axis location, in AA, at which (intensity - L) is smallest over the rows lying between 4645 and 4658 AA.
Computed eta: 4648.5 AA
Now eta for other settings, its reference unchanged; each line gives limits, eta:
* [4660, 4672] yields 4668.0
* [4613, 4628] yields 4617.0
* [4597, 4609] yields 4599.0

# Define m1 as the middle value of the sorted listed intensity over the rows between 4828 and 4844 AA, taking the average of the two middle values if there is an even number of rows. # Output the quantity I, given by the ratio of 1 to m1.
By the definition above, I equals 0.0163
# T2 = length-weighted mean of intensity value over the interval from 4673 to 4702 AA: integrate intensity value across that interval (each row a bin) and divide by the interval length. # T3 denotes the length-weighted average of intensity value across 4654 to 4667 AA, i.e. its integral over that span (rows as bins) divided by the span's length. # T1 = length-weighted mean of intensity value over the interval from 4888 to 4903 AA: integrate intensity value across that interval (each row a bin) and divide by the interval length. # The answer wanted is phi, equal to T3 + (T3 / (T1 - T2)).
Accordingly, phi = 51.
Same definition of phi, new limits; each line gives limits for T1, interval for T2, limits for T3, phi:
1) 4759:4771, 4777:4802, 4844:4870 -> -14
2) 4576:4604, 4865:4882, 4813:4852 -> 144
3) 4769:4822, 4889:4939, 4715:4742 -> 29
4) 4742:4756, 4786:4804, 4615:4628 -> -35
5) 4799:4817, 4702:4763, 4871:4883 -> 52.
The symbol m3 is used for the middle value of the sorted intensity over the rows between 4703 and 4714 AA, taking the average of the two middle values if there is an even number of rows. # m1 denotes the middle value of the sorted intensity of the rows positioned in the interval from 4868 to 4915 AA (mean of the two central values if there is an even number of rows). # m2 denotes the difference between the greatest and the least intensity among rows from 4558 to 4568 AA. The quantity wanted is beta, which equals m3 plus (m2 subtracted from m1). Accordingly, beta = 91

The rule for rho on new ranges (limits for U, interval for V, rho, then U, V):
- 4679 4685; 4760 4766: 134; 75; 60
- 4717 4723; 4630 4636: 133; 61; 72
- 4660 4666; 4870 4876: 138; 72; 66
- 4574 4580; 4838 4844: 120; 60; 60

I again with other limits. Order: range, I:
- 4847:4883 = 0.0152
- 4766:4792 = 0.0155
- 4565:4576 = 0.0156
